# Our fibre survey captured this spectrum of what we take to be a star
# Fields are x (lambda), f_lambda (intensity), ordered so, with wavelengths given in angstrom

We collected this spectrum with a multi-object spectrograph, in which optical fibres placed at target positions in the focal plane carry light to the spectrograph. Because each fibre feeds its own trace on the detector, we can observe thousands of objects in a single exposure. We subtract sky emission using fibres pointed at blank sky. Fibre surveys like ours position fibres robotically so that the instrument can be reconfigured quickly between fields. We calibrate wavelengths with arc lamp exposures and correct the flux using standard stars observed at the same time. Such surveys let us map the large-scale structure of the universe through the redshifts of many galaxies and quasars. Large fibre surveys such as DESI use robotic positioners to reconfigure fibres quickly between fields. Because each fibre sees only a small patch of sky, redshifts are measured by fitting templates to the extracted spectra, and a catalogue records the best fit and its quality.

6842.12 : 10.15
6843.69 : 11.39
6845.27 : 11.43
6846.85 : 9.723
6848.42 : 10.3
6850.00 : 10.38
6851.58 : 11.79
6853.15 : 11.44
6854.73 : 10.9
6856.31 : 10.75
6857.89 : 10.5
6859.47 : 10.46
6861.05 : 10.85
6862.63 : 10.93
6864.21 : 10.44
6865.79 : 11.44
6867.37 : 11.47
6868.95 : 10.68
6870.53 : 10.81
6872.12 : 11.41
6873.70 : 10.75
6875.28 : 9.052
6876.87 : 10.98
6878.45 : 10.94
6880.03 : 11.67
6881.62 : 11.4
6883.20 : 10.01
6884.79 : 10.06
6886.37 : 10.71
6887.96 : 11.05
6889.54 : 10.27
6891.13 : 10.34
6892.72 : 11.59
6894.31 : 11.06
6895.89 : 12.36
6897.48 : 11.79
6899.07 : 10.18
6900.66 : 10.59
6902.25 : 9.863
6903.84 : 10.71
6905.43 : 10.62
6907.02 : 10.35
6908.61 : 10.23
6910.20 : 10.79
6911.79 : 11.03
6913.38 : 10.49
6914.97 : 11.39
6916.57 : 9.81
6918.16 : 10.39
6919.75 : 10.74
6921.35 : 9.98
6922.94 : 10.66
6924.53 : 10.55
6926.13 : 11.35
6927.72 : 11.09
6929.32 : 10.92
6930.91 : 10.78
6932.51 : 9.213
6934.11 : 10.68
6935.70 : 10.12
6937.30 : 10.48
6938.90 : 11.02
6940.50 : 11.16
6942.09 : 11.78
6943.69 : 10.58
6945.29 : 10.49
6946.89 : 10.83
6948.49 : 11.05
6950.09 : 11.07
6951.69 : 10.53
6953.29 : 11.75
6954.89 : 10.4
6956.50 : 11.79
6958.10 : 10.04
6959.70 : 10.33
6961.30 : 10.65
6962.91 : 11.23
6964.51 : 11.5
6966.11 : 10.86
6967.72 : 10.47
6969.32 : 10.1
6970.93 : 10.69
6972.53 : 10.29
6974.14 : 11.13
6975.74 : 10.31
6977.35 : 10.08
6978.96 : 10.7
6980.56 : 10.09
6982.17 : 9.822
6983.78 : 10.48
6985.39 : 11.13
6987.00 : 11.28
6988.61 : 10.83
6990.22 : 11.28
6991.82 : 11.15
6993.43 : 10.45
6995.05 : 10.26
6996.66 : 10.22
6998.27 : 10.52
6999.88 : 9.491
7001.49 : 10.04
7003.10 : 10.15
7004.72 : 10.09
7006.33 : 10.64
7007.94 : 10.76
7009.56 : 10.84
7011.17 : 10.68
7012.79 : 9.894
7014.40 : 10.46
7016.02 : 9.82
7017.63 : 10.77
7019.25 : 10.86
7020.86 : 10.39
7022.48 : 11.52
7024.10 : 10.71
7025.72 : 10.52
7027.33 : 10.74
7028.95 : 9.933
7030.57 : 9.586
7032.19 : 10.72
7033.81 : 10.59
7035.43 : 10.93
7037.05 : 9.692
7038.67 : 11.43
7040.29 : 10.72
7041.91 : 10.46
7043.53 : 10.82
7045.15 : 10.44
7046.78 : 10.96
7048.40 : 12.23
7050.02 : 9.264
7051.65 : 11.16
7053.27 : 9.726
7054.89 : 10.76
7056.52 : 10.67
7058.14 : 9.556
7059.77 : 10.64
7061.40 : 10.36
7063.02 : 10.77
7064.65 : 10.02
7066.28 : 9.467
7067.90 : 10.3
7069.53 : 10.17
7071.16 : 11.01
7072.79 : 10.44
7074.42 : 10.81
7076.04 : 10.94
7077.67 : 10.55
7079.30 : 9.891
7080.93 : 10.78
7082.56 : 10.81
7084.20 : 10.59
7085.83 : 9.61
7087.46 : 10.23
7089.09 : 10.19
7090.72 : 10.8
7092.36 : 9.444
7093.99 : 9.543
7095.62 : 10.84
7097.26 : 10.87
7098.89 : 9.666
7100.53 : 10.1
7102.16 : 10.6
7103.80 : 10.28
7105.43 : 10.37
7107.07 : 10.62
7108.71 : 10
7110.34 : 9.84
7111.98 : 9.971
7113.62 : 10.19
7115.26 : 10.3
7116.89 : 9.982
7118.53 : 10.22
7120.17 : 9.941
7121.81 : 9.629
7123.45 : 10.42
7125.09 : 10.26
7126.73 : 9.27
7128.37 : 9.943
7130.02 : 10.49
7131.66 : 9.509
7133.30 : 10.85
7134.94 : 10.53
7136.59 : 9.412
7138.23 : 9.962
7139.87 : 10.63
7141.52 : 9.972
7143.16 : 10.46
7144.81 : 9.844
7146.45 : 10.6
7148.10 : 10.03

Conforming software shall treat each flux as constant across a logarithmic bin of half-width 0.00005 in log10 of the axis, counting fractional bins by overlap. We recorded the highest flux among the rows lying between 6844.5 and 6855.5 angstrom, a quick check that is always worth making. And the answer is 11.79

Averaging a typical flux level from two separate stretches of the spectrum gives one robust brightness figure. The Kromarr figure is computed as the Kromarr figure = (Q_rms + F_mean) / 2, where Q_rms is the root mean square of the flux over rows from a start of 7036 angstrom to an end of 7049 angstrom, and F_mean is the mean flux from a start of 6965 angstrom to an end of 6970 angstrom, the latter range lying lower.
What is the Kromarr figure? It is 10.7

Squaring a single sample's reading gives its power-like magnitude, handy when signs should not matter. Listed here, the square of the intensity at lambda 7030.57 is 92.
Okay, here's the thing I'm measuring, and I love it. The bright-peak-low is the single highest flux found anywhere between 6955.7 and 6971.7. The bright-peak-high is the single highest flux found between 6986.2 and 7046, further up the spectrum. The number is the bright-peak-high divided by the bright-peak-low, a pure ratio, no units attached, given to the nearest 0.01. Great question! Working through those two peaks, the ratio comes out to 0.98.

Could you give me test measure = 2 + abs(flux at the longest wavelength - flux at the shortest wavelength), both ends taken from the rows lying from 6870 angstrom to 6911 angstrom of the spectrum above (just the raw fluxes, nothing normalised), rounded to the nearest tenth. 2.0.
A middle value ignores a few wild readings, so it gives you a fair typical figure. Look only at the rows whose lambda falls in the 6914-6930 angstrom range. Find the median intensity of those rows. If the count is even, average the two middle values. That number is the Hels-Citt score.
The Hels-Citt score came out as 10.7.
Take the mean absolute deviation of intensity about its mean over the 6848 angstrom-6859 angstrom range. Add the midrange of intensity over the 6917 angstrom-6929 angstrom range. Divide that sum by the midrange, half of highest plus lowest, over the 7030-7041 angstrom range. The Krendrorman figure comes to 1.06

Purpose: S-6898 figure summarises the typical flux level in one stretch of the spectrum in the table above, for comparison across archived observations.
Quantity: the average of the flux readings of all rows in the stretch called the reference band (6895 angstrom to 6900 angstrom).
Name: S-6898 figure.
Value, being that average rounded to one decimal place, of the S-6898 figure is 11.4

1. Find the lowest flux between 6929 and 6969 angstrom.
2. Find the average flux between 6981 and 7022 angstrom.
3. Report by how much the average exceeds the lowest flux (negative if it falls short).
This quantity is 1.28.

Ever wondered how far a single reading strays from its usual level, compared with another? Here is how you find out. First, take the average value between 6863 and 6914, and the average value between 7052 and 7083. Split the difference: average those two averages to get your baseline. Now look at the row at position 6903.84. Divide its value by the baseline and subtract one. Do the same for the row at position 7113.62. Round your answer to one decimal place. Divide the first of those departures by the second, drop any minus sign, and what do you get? 0.3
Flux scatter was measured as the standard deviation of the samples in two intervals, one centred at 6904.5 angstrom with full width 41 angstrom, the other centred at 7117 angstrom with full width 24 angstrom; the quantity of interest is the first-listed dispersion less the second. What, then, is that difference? 0.27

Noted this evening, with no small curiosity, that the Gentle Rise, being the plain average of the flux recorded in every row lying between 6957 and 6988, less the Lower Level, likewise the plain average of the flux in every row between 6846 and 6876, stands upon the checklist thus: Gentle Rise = -0.15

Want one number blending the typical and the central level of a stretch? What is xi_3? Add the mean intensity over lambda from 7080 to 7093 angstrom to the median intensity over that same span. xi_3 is 20.7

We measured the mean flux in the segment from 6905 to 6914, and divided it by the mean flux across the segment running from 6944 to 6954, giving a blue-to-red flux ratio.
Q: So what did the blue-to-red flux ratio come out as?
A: 0.97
